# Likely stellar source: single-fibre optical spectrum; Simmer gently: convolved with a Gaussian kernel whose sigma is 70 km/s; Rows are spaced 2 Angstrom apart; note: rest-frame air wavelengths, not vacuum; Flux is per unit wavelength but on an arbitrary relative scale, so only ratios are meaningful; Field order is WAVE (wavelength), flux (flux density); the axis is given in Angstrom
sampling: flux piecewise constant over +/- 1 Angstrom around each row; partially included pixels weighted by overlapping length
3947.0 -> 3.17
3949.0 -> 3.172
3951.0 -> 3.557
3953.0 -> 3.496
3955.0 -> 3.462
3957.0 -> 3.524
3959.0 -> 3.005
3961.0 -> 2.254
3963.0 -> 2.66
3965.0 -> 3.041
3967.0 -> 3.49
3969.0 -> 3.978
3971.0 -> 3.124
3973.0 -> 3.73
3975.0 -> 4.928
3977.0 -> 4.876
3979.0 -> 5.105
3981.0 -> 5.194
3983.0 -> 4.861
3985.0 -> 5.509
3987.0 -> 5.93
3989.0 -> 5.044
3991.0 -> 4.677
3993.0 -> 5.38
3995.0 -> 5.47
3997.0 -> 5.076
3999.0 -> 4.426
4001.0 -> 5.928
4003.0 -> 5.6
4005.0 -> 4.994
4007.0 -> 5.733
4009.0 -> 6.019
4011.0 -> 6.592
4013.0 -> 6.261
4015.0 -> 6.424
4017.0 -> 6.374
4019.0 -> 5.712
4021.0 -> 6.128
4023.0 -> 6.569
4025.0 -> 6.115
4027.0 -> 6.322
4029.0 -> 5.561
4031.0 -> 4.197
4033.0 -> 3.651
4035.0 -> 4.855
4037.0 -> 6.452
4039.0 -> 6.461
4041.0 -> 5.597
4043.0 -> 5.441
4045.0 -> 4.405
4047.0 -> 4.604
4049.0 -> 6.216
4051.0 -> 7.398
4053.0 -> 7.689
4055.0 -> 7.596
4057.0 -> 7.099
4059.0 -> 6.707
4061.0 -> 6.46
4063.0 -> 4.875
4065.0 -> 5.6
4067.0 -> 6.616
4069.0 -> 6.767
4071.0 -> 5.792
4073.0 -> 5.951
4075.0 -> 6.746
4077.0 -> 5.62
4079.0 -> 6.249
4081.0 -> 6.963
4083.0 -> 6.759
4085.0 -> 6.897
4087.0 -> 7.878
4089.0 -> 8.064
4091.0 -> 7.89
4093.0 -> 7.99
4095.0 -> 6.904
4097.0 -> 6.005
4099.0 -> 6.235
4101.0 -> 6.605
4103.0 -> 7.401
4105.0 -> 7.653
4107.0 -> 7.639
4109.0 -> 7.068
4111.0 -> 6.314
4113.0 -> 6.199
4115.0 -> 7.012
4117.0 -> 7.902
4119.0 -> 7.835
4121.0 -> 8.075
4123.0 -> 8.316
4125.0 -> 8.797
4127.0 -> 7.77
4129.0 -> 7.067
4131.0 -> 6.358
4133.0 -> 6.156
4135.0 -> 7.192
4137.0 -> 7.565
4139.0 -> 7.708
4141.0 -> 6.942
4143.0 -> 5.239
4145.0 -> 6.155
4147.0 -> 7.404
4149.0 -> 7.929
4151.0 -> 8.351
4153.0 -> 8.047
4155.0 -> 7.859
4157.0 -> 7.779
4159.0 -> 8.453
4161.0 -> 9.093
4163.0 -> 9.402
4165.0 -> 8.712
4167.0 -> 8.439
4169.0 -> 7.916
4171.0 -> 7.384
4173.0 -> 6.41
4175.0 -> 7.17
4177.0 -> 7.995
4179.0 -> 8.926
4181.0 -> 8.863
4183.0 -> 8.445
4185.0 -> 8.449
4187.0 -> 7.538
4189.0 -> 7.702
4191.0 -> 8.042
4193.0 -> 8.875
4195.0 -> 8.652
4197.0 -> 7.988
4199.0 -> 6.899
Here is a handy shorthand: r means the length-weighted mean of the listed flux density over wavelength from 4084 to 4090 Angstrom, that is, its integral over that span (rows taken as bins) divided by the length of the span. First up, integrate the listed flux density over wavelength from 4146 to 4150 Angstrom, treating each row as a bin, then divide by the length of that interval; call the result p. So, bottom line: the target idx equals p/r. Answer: 1.0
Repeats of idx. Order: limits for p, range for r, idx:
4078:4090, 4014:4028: 1.1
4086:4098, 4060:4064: 1.3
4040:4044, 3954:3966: 1.8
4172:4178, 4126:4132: 1.0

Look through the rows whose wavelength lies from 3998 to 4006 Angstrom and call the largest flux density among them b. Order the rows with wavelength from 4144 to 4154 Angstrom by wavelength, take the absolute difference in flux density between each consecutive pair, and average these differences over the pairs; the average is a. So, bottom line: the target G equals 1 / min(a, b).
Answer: 1.60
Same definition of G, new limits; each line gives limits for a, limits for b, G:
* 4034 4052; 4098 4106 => 1.20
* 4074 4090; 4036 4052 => 1.76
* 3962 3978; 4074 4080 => 1.74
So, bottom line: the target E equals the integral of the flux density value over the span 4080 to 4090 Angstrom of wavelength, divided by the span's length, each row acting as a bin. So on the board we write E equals 7.3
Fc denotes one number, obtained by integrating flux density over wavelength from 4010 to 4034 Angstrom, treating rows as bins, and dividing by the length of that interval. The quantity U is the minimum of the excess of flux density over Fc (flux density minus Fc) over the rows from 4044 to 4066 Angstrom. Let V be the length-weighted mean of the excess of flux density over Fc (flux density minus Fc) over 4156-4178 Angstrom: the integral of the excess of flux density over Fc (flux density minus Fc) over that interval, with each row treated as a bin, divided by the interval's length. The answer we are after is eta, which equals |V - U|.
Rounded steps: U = -1.4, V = 2.2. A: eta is 3.7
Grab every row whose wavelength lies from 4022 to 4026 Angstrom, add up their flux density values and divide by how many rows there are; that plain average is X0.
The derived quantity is 6.3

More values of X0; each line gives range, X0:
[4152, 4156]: 8.0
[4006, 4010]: 5.9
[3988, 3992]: 4.9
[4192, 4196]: 8.8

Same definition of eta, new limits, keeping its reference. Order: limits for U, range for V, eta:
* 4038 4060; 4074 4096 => 2.7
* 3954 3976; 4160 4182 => 6.0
